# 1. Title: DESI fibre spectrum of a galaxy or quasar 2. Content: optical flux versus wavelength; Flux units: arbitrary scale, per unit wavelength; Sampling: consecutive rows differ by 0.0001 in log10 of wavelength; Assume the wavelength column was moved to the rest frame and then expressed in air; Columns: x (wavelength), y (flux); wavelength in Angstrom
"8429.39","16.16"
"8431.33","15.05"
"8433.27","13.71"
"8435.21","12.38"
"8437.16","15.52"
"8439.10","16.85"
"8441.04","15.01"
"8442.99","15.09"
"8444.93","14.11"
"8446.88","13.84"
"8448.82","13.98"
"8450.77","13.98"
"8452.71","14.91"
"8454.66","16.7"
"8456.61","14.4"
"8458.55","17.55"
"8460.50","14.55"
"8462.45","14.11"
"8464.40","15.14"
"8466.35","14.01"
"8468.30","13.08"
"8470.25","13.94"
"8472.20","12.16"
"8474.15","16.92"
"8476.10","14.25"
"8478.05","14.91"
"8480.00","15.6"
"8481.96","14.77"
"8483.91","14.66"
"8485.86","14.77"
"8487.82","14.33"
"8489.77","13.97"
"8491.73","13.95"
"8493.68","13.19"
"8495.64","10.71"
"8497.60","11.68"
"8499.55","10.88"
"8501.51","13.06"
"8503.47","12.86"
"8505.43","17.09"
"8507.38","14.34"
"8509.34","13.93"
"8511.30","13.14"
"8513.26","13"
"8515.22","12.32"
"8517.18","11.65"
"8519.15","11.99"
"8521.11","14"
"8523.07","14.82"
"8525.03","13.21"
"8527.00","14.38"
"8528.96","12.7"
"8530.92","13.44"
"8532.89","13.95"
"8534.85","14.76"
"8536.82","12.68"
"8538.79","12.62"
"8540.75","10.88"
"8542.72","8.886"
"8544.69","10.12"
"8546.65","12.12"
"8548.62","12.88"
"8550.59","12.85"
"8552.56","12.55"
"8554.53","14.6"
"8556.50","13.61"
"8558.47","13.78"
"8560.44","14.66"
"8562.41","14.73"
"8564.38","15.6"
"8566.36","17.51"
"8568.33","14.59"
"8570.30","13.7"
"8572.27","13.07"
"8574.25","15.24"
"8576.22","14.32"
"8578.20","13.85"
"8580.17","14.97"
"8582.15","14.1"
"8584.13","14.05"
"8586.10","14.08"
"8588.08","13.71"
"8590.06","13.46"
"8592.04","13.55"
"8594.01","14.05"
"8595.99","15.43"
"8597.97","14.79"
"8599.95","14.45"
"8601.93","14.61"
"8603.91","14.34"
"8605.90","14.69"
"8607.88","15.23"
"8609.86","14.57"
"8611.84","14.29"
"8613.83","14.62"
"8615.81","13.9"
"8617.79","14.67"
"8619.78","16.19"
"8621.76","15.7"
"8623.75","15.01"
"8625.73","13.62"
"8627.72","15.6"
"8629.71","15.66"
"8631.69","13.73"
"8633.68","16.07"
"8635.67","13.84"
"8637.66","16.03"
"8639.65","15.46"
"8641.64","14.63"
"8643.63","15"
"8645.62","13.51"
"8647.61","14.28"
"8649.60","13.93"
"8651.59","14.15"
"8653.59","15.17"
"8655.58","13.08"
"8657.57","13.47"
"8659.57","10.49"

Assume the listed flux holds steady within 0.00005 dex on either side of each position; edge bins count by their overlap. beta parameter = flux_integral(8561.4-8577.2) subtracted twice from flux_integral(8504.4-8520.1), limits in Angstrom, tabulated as -258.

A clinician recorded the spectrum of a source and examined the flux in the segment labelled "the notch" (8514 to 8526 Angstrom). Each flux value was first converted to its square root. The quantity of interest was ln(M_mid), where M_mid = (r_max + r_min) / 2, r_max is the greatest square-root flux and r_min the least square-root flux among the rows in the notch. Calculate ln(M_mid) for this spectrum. 1.29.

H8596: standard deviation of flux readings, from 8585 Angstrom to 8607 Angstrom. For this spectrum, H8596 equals 0.6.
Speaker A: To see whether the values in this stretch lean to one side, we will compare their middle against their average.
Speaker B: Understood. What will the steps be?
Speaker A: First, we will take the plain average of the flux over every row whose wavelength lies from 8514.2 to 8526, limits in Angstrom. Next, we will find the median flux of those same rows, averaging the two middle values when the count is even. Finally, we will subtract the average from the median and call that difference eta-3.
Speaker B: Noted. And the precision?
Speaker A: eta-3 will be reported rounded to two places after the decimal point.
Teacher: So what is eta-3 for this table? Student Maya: -0.23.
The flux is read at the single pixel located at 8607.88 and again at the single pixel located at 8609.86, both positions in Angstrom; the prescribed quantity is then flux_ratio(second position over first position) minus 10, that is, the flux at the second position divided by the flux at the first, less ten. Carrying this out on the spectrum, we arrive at -9.043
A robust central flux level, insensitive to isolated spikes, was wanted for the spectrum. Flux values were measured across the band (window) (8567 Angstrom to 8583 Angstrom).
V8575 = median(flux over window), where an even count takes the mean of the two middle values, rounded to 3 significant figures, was 14.2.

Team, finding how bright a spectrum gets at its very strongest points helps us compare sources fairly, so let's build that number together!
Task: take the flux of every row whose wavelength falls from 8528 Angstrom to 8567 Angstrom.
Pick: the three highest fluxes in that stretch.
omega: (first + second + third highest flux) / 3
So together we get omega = 16.0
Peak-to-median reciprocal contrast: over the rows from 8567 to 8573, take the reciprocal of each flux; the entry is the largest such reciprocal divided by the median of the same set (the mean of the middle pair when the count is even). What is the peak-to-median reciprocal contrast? 1.048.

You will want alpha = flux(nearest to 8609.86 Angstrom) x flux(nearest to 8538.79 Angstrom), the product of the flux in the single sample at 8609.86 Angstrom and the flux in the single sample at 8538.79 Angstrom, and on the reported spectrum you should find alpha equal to 184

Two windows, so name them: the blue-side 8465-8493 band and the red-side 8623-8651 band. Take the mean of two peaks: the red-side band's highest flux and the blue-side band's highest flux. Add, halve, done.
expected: 16.5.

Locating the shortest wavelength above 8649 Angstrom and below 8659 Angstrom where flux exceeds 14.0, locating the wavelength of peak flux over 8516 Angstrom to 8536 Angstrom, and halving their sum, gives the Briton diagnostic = 8587.3 Angstrom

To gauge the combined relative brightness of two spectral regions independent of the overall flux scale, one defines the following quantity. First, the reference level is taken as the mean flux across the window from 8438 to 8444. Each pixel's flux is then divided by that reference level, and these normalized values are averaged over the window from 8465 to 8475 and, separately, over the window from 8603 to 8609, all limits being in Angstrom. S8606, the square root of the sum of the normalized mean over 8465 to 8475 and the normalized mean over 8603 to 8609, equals 1.356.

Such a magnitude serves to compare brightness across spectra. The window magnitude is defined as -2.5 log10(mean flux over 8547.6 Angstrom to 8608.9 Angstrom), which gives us -2.89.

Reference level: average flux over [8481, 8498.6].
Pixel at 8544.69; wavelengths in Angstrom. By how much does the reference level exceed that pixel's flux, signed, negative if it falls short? 3.4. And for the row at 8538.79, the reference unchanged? 0.9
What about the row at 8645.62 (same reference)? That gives 0.0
